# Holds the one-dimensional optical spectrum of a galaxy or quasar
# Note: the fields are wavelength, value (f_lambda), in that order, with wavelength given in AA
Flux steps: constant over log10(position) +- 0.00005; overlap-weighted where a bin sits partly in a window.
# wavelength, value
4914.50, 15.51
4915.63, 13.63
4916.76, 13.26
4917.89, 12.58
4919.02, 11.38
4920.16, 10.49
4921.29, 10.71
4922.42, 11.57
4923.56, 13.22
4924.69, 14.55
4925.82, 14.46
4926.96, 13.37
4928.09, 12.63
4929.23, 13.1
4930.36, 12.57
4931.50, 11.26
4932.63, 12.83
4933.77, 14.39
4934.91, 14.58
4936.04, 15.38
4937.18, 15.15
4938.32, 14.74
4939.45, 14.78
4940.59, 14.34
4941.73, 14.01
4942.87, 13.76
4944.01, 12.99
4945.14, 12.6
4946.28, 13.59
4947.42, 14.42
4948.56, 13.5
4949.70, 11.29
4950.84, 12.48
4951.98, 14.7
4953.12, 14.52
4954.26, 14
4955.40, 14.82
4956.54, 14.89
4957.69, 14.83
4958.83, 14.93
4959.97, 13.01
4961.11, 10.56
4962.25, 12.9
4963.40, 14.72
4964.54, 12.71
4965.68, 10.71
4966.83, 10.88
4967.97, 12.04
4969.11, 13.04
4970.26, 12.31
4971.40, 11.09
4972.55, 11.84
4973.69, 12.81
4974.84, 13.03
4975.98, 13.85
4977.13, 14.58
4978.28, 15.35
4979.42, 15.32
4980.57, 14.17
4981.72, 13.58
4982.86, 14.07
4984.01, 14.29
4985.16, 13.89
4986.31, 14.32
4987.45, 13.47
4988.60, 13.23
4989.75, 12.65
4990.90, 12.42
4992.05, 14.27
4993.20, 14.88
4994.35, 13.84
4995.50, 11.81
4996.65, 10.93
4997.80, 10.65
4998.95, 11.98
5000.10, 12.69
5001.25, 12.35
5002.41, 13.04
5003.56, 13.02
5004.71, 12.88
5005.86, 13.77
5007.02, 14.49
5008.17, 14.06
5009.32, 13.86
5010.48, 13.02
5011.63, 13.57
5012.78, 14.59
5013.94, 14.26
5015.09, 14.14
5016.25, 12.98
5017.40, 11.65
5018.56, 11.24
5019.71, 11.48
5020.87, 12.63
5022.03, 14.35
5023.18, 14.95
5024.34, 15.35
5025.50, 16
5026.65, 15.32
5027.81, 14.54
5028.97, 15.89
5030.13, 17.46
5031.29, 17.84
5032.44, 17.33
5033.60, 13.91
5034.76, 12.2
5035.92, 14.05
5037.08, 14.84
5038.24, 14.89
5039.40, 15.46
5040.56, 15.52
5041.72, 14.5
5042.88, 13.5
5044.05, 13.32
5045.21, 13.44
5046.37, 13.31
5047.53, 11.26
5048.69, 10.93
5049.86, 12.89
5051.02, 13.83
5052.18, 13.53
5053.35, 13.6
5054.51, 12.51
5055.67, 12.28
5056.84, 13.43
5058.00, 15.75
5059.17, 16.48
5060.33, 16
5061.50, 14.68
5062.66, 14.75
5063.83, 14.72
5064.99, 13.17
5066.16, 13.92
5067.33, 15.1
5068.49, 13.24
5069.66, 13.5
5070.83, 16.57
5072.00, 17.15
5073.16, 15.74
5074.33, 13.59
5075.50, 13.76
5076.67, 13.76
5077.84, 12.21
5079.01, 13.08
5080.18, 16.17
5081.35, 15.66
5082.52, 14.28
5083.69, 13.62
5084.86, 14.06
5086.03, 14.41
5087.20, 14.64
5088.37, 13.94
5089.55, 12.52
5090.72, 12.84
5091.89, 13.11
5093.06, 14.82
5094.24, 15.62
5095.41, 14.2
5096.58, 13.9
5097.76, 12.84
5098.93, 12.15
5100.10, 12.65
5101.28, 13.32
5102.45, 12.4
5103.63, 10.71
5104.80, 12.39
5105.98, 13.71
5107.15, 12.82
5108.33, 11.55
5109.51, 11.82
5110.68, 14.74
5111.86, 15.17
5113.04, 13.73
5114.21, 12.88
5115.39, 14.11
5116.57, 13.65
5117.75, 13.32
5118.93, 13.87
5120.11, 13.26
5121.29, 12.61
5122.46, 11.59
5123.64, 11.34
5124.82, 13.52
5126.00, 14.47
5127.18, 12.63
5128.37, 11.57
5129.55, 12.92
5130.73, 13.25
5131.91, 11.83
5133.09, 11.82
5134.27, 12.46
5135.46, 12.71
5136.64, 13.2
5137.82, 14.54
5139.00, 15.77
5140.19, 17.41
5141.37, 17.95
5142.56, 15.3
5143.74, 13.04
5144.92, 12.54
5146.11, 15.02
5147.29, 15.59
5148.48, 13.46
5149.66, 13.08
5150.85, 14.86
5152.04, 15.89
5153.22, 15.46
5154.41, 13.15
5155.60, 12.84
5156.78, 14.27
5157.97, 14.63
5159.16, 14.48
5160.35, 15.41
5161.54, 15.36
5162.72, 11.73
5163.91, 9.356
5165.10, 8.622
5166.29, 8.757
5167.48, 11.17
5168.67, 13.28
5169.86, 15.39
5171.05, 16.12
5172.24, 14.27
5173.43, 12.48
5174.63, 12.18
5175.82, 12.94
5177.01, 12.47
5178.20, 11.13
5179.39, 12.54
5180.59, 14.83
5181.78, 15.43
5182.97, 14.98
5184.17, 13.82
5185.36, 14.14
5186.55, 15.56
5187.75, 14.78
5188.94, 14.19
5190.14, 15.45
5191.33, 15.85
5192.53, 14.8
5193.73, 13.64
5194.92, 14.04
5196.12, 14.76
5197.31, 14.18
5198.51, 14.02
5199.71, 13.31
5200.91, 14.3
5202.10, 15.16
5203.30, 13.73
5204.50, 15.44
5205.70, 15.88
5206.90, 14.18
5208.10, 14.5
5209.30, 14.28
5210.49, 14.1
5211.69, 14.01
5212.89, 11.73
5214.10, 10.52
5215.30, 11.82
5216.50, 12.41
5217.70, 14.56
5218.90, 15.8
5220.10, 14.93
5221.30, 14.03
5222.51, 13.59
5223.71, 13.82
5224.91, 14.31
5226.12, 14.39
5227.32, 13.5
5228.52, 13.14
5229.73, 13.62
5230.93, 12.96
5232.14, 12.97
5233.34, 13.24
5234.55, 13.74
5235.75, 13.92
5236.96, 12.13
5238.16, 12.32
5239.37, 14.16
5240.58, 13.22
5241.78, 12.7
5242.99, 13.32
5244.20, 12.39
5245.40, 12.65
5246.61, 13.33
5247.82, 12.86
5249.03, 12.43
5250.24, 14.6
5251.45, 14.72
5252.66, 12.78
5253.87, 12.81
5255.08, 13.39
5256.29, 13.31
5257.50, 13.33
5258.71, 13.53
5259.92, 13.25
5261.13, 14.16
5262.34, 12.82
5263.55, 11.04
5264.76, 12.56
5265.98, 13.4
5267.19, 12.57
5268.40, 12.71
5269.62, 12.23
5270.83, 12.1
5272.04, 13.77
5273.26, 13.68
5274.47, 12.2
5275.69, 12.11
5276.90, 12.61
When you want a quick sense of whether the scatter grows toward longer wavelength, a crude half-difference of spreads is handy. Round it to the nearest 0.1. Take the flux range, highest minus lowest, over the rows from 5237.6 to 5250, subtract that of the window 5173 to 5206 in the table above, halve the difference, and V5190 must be -1.5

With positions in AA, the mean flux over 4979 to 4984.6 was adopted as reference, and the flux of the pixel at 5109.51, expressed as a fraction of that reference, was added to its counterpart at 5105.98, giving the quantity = 1.79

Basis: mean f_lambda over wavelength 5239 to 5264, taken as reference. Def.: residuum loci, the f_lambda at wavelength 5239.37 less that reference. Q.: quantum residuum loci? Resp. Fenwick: 1.0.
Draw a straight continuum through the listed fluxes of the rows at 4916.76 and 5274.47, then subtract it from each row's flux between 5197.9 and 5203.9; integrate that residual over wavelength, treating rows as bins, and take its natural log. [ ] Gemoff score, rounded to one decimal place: 2.3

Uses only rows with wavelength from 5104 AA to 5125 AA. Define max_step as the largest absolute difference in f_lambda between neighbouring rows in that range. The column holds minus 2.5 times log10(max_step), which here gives -1.16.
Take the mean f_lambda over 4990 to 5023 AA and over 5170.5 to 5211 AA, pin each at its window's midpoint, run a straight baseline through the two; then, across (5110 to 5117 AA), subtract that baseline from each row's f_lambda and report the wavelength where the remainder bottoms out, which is 5114.21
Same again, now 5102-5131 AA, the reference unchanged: 5103.63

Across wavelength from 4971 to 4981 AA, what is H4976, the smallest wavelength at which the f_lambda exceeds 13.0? 4974.84 AA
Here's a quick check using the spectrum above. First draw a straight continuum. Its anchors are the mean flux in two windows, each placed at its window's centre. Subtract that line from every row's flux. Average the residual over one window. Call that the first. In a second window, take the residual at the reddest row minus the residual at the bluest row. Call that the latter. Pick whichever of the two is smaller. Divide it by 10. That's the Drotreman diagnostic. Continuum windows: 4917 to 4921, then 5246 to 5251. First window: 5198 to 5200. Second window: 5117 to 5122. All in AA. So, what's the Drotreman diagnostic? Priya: -0.073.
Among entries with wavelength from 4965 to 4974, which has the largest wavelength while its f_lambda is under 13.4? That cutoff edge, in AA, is 4973.69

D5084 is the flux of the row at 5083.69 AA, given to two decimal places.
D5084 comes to 13.62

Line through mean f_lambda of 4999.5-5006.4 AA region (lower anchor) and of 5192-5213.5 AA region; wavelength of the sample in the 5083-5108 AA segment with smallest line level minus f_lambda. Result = 5094.24 AA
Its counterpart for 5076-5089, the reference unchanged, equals 5080.18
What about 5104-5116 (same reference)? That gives 5111.86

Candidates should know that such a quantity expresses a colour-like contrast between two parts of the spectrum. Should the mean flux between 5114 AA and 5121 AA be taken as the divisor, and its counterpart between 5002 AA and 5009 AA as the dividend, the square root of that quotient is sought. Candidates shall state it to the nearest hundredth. 1.00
